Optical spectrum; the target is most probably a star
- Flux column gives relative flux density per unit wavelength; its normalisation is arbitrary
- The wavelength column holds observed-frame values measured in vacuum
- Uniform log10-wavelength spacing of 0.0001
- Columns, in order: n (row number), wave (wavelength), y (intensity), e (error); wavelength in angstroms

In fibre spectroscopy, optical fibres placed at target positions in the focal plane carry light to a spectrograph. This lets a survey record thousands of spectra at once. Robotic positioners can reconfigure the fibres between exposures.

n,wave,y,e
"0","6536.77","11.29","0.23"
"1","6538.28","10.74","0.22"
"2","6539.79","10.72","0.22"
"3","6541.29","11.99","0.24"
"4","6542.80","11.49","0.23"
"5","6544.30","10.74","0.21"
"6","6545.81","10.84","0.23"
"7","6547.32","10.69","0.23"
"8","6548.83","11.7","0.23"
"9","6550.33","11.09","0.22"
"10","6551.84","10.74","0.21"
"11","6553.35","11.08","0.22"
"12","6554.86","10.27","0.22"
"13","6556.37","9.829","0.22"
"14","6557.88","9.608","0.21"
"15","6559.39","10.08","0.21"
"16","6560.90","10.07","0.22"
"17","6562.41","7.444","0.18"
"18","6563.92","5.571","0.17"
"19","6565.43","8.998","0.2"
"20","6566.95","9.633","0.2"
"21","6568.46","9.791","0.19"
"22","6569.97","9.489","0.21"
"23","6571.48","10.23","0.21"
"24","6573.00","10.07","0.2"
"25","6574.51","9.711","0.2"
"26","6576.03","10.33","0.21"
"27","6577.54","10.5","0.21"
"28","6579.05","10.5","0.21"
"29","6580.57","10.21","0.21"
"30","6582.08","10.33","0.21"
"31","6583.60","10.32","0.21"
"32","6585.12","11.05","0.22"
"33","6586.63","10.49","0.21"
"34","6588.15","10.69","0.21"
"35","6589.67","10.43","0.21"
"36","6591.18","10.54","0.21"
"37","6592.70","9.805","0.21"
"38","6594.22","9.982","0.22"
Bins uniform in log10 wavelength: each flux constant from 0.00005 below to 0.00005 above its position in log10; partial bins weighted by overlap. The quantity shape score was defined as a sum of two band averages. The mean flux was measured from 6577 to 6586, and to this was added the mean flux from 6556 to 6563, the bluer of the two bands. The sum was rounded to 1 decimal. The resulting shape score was 19.9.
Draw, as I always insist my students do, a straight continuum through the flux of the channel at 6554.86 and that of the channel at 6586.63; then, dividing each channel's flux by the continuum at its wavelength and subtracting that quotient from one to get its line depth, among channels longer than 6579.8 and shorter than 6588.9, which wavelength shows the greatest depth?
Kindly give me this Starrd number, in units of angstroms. 6580.57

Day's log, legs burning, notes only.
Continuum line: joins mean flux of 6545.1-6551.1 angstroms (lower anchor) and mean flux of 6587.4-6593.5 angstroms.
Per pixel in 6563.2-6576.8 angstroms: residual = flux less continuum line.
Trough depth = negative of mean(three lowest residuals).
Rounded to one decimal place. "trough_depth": 2.8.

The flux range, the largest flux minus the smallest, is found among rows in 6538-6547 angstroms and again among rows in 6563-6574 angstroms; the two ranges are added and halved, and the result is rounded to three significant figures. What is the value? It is 2.96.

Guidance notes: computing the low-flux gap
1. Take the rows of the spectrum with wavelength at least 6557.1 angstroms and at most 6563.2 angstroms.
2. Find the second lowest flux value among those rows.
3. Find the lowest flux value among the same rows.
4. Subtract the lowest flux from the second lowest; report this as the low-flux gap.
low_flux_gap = 2.2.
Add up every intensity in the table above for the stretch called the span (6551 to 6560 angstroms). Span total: 61.6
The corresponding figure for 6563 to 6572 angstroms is 53.7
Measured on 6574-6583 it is 61.6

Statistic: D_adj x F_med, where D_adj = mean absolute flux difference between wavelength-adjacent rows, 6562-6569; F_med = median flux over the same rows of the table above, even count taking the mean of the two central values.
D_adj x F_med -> 14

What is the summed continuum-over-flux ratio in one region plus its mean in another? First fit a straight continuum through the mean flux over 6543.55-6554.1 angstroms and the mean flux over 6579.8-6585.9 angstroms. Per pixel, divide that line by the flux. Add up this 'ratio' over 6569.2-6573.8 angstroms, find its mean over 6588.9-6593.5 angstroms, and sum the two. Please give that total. 4.23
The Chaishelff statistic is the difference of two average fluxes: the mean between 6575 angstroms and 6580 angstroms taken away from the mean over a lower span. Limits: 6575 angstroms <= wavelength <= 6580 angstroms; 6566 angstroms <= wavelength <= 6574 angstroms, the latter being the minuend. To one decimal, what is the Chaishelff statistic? -0.6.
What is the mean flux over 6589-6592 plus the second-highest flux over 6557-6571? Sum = 20.6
